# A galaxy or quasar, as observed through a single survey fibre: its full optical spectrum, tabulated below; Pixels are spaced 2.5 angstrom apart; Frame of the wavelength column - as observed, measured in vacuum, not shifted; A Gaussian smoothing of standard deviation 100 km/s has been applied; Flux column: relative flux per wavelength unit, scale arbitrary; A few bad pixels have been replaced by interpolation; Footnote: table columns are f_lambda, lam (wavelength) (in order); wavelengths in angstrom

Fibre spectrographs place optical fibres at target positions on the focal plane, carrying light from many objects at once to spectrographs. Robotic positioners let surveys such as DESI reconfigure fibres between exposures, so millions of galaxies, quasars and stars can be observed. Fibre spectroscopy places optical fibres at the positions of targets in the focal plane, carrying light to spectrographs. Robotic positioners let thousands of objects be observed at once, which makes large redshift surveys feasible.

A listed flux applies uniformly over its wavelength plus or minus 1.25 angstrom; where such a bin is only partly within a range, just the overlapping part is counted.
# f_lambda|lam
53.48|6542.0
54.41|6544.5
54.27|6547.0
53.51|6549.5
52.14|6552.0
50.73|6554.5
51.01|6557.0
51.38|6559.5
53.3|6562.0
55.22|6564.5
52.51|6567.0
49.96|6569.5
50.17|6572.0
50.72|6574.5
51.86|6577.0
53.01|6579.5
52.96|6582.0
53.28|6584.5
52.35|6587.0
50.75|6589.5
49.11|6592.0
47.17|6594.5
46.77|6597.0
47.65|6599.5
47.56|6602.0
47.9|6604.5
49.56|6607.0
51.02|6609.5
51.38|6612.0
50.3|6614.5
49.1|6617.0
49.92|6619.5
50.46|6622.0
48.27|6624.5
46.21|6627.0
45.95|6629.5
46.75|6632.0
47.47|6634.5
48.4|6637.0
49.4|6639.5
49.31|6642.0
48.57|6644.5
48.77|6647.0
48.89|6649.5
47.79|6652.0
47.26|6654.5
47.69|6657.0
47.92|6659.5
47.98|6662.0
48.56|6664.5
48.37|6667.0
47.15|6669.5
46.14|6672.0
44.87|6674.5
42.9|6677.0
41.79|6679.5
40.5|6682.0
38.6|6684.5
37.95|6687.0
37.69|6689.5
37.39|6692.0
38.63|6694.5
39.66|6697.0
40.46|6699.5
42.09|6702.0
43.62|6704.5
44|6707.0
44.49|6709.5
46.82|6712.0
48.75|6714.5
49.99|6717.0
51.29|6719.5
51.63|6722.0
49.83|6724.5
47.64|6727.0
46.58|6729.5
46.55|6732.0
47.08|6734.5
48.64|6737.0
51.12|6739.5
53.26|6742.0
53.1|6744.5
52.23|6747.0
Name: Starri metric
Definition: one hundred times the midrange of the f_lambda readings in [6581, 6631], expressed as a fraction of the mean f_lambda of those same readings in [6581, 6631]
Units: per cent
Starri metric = 100.5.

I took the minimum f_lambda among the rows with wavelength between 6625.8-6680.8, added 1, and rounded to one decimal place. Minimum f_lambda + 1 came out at 42.8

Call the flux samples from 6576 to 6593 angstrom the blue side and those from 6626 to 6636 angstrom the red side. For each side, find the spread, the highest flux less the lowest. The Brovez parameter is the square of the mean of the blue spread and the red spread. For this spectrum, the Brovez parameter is 8.1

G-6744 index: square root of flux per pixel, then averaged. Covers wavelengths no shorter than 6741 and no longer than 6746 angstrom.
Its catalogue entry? 7.29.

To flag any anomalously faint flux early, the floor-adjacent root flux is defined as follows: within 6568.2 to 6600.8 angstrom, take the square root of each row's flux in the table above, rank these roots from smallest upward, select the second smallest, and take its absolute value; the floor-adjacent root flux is 6.87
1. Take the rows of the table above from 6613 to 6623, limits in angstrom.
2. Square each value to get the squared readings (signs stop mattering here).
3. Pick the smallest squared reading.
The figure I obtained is 2411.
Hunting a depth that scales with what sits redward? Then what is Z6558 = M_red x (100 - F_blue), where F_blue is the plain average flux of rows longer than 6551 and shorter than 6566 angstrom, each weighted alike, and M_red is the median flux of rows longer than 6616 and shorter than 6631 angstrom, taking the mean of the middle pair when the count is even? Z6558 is 2322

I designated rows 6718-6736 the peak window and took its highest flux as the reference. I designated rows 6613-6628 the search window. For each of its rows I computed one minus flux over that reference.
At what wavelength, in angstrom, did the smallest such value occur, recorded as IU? 6622.0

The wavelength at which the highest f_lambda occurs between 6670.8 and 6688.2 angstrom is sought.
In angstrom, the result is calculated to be 6672.0 angstrom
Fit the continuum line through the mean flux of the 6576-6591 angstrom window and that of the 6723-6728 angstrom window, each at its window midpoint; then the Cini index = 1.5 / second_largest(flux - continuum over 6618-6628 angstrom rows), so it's -1.0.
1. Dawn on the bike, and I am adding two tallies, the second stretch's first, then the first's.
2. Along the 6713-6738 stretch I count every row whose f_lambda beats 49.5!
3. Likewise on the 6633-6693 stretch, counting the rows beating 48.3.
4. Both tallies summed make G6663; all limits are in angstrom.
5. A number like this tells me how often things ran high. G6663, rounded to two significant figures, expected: 12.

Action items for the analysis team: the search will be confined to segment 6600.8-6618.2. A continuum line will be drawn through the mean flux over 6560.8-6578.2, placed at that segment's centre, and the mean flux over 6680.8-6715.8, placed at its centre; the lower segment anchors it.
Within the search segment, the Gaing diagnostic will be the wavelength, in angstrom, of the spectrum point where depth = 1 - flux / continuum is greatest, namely 6602.0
